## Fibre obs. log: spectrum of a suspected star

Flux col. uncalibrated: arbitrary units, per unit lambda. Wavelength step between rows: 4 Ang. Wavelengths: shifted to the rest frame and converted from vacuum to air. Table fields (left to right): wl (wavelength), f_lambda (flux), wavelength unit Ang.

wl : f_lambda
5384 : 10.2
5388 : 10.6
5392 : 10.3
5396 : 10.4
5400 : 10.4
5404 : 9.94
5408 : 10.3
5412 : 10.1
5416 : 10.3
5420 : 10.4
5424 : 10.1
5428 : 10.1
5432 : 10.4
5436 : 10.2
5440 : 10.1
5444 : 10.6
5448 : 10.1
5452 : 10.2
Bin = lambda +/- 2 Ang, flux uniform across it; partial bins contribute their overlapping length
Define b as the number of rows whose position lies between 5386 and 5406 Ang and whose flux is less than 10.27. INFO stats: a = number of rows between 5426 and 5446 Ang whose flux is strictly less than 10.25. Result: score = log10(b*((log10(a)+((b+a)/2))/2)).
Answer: 0.09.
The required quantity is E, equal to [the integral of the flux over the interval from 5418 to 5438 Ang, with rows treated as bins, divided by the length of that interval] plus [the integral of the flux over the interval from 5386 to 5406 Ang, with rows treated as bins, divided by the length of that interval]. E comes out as 20.6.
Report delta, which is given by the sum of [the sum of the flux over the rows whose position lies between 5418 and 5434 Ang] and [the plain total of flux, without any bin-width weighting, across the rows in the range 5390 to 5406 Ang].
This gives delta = 82.04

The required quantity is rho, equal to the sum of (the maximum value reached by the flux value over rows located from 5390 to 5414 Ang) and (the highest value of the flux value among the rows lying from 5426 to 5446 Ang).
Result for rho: 21.0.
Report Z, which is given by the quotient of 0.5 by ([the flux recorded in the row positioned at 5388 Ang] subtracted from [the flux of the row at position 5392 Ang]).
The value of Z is -1.7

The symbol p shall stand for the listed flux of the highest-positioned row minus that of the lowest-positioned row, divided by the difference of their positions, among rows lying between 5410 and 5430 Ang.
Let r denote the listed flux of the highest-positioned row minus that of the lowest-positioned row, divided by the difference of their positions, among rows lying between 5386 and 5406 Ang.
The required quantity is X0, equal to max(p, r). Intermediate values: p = 0.000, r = -0.041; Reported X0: 0.000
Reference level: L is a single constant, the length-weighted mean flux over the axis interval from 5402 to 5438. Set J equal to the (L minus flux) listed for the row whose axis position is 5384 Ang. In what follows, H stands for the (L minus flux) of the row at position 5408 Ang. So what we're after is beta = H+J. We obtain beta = -0.09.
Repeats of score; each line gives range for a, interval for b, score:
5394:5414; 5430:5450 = 0.62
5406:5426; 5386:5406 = -0.05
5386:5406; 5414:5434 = 0.18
